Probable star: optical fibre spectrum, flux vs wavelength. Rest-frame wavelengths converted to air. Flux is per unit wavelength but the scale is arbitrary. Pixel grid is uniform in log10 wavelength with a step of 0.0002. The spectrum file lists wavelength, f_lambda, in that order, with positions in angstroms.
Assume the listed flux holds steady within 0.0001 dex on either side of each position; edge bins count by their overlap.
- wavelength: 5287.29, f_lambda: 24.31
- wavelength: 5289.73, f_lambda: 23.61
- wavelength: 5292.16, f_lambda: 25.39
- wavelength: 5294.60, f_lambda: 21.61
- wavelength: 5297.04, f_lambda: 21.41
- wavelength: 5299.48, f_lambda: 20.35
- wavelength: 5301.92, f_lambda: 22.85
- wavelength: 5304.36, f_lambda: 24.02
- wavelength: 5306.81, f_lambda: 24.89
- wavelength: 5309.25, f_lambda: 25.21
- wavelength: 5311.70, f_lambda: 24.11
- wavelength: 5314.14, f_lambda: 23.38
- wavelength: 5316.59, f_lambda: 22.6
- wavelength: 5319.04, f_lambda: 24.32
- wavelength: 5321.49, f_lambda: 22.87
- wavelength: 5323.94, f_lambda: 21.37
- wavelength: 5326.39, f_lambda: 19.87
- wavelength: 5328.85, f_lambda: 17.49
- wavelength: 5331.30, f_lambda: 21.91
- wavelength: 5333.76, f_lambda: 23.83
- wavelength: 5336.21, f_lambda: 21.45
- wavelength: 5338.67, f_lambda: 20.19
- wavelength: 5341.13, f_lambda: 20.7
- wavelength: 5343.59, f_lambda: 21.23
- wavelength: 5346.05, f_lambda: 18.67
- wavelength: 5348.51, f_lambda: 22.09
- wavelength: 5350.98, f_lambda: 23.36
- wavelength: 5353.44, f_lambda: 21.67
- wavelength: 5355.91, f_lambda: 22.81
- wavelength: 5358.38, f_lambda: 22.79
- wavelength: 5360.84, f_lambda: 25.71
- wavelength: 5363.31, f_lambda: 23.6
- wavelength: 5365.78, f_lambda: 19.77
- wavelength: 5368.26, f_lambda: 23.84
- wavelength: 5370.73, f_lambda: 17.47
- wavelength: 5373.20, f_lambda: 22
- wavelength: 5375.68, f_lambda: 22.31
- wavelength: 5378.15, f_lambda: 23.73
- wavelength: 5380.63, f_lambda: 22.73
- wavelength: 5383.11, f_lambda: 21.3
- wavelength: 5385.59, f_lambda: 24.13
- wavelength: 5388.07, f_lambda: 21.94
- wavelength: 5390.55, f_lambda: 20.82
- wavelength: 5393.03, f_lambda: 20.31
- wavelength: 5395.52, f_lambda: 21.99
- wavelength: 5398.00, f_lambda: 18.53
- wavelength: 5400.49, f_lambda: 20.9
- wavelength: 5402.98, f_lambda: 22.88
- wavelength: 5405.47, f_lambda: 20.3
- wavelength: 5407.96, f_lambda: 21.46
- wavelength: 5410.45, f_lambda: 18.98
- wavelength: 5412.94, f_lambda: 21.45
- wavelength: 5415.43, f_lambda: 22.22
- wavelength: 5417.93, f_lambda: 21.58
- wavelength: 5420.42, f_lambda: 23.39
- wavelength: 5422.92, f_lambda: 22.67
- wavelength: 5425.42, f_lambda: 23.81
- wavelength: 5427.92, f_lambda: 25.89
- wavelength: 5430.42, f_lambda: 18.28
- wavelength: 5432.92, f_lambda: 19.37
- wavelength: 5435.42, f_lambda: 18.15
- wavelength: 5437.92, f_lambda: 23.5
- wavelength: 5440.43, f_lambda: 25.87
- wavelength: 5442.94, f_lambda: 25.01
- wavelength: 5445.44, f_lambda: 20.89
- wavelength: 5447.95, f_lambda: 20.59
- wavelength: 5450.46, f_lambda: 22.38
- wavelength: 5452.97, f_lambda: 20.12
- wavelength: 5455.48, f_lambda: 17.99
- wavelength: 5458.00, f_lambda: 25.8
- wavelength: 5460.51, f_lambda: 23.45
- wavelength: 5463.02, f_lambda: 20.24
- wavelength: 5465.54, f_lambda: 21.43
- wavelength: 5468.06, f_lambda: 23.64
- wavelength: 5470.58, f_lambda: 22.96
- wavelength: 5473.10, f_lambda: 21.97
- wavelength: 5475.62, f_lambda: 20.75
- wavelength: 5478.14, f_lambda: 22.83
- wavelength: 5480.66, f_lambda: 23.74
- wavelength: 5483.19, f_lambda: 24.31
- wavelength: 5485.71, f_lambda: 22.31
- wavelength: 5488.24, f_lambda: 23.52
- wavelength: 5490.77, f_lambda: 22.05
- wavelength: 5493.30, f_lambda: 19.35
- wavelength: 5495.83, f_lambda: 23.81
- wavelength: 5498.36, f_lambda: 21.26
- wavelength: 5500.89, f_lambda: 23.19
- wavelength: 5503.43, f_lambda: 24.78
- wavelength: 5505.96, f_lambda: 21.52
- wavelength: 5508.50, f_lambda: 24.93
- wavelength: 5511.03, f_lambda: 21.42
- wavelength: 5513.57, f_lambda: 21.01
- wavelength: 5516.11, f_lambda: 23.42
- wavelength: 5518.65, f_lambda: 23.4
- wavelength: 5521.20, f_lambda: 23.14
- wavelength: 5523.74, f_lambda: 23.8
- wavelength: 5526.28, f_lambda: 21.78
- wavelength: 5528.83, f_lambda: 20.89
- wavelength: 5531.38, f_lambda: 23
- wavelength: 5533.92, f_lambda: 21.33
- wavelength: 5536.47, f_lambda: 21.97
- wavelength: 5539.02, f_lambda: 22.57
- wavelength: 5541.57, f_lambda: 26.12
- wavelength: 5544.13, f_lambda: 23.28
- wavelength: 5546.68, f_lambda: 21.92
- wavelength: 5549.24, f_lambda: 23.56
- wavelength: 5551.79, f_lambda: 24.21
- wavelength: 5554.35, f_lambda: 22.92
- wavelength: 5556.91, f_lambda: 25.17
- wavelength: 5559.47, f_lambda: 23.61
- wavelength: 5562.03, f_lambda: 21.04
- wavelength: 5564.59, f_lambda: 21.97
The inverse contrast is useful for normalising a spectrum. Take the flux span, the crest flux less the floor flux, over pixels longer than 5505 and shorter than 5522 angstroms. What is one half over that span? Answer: 0.128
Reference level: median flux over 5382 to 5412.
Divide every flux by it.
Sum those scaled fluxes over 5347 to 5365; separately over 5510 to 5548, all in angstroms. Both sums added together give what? 24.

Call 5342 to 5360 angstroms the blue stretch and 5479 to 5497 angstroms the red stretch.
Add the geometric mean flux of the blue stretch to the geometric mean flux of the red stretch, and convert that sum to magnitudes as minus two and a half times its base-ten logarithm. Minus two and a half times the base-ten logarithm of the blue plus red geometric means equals -4.12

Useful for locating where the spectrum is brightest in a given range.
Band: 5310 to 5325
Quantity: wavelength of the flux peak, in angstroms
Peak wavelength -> 5319.04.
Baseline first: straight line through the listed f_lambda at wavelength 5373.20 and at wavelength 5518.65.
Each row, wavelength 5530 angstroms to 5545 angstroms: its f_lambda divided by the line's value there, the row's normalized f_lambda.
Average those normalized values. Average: 0.98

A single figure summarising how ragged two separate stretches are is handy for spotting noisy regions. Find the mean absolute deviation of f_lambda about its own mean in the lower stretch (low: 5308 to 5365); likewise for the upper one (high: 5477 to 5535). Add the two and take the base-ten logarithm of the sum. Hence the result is 0.436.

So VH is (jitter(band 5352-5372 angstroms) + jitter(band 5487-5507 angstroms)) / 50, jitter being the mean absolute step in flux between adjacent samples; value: 0.11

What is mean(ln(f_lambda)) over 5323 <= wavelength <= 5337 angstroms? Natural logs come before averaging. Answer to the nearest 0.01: 3.04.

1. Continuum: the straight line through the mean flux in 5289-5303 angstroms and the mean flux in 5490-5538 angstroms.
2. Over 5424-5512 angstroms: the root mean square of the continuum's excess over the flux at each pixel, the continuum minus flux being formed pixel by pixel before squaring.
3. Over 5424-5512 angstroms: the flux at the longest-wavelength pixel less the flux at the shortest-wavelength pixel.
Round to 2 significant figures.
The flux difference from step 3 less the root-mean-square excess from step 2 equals -4.6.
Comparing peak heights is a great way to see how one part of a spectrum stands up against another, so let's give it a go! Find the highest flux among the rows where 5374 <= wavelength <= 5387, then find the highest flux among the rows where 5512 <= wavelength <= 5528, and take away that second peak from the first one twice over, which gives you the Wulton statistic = -23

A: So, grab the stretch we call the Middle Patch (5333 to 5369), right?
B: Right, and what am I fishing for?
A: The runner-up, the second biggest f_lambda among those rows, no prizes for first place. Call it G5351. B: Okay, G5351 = 23.84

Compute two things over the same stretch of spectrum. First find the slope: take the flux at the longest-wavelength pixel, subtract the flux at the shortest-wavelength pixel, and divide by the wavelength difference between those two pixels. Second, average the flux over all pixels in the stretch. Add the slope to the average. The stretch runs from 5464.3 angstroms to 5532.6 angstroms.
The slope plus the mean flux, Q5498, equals 22.6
